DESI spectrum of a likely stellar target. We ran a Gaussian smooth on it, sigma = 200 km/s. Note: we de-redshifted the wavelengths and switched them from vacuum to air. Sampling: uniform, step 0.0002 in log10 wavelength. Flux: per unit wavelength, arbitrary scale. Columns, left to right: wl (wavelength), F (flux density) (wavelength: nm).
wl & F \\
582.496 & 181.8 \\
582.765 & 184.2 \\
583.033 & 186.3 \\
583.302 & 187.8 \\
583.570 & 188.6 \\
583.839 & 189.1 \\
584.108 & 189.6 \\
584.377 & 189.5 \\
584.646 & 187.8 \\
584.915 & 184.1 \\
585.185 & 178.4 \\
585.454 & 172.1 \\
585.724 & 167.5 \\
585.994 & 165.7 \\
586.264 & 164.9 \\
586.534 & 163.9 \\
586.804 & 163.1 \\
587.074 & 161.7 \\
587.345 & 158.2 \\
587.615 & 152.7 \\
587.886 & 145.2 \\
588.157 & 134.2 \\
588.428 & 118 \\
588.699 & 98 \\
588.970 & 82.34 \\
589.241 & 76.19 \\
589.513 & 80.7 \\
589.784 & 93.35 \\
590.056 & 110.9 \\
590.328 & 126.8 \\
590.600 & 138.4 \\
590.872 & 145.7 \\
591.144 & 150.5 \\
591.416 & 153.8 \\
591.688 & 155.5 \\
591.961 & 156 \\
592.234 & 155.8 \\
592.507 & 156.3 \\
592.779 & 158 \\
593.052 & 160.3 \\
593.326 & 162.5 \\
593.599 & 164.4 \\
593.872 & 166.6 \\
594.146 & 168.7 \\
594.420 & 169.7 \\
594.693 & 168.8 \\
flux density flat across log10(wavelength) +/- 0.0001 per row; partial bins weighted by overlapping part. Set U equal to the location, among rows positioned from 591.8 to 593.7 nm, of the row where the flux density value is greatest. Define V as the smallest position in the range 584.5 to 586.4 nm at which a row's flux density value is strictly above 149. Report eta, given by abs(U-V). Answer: 8.95 nm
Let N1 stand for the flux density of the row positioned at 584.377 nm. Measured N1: 189.5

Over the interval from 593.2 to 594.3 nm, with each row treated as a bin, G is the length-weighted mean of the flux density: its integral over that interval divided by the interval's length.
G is 166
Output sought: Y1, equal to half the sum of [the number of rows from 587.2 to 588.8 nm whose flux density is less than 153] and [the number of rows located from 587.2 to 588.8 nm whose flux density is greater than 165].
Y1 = 2.50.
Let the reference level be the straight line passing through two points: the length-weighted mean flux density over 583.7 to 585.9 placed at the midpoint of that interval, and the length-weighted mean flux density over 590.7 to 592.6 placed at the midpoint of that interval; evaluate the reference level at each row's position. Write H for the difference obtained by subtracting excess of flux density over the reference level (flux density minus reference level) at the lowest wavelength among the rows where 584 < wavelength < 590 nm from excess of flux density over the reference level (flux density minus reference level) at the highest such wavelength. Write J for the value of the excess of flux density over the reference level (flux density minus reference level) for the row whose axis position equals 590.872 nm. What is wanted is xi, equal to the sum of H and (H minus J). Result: -134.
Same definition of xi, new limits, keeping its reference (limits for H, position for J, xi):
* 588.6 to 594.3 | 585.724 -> 198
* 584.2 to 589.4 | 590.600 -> -167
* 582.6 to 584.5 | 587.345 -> 37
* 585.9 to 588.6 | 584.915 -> -77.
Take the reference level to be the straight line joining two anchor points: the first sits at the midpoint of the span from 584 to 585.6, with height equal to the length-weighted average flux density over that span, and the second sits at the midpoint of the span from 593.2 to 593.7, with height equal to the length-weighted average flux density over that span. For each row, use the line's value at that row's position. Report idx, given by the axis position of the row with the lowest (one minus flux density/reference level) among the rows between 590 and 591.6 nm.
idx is 591.416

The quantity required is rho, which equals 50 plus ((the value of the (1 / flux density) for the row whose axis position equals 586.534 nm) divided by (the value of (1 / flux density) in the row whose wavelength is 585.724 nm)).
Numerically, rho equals 51.02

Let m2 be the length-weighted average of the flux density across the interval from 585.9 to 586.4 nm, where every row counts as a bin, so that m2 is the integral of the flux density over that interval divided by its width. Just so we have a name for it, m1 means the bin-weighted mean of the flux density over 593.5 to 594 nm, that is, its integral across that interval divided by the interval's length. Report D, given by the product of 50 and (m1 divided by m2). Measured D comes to 50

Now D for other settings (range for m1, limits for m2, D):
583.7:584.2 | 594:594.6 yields 56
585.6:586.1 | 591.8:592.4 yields 54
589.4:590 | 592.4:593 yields 29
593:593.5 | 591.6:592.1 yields 52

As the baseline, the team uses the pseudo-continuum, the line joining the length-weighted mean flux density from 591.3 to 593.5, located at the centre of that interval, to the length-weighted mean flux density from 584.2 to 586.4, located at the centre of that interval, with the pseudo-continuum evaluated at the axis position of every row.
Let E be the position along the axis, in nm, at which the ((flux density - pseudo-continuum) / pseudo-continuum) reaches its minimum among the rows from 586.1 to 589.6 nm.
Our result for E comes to 589.241 nm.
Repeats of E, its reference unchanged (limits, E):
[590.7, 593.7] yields 590.872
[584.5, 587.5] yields 587.345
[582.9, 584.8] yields 583.033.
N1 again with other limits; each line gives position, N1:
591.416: 153.8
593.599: 164.4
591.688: 155.5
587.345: 158.2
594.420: 169.7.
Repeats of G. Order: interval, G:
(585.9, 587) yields 164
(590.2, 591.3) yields 141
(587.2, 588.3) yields 147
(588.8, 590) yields 85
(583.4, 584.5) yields 189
